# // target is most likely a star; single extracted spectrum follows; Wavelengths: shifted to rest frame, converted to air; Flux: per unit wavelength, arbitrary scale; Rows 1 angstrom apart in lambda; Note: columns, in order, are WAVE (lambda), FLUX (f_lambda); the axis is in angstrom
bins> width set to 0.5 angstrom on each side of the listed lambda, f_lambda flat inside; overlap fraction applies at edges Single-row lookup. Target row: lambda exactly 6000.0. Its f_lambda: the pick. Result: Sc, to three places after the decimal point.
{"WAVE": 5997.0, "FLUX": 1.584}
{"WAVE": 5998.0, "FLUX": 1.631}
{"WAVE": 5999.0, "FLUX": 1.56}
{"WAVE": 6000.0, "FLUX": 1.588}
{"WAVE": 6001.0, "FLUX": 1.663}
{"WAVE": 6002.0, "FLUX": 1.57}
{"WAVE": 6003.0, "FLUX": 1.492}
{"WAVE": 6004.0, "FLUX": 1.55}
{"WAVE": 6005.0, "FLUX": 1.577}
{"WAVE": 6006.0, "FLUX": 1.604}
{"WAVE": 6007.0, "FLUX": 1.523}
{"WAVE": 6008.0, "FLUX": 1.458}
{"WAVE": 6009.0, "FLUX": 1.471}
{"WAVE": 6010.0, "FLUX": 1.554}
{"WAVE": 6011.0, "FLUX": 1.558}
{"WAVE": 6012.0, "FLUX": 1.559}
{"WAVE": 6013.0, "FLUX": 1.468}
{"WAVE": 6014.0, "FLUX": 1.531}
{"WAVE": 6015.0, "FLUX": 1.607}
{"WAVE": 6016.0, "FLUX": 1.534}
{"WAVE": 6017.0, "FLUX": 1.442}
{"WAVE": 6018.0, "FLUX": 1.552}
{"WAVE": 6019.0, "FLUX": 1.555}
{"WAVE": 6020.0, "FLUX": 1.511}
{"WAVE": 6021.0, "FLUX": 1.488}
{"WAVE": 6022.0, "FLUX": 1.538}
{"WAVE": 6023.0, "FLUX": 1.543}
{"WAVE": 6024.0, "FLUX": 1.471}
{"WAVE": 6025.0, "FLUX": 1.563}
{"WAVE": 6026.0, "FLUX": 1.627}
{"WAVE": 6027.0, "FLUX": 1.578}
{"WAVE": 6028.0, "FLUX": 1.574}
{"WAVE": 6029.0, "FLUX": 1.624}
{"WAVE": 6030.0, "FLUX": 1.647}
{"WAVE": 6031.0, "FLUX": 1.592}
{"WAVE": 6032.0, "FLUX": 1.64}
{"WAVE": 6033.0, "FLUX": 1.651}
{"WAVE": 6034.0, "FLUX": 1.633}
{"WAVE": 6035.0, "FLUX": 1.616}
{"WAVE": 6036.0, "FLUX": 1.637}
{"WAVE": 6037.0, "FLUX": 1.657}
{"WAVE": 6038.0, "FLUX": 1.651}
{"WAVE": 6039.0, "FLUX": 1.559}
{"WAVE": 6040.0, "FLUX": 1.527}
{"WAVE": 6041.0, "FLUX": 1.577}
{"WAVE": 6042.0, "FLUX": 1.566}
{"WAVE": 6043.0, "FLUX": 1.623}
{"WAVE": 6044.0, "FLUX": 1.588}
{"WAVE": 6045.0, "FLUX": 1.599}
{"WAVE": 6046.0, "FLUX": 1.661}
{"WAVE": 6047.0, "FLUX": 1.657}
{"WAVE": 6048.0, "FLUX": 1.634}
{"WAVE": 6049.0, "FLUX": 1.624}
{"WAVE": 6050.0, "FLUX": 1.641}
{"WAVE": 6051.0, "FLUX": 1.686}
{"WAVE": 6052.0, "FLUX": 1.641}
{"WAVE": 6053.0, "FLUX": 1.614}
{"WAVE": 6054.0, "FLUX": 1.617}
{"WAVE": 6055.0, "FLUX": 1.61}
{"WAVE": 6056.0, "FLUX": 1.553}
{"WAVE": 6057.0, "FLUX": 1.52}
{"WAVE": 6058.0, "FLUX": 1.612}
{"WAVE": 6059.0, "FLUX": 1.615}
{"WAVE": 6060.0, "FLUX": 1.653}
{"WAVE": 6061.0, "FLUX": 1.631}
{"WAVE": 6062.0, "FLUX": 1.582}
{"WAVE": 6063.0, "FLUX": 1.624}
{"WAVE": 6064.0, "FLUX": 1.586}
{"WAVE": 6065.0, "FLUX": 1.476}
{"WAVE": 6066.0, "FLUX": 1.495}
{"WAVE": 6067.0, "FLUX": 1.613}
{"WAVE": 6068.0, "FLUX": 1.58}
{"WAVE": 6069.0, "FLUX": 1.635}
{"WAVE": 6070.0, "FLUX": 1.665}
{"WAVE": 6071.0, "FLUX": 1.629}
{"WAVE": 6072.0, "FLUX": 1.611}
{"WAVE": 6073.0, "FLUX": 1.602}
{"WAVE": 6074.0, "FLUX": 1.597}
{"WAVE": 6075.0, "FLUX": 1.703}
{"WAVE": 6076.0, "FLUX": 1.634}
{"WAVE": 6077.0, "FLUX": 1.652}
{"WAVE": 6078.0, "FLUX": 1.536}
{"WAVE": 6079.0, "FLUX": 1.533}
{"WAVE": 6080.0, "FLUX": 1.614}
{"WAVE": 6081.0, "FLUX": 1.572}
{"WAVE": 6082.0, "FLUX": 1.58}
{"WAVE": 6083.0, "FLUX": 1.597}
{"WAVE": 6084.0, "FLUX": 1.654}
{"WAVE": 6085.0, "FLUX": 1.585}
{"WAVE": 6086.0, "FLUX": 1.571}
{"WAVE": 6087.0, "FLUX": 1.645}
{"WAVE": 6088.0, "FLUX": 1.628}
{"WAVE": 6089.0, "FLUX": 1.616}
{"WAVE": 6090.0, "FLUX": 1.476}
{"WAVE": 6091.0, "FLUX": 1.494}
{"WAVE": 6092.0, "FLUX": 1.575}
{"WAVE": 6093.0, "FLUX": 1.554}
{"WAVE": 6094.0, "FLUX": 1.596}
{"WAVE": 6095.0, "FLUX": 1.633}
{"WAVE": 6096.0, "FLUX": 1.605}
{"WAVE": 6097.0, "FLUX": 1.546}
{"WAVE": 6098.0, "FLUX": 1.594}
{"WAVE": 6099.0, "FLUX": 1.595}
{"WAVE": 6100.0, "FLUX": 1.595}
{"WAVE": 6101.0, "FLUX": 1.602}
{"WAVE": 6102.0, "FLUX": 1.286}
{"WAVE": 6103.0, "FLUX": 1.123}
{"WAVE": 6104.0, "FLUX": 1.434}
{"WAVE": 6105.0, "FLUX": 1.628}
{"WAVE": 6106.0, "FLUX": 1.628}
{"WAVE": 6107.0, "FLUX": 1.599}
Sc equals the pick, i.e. 1.588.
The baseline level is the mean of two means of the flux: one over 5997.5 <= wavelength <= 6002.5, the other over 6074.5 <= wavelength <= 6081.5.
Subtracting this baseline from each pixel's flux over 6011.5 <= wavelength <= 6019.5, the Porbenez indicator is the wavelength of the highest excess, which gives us 6015.0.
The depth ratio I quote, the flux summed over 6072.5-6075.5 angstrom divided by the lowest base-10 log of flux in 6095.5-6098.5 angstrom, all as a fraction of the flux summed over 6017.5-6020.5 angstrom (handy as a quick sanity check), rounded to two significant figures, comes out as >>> 5.6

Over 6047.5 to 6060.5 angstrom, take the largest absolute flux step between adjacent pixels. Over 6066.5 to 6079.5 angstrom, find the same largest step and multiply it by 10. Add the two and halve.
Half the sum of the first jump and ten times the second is 0.626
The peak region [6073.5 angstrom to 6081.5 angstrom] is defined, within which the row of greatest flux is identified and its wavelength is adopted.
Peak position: 6075.0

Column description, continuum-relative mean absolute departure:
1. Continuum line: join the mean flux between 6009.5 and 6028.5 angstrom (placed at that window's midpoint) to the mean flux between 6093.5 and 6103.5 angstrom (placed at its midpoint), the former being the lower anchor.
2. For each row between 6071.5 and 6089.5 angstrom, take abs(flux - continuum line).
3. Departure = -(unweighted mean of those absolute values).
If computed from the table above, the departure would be -0.085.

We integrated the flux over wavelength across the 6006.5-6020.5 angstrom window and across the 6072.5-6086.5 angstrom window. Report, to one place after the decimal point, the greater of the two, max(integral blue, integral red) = 22.4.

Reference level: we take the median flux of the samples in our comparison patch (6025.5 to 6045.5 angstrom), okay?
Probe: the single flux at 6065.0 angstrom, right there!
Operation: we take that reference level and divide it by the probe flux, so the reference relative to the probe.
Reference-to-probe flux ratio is 1.10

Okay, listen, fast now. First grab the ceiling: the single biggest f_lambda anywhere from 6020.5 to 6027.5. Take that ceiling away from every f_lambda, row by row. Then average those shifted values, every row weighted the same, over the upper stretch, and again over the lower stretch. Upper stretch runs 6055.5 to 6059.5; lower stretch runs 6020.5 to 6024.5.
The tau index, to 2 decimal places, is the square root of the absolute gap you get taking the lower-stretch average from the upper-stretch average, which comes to 0.25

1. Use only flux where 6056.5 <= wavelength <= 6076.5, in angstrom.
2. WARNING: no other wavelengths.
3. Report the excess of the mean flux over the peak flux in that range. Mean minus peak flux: -0.100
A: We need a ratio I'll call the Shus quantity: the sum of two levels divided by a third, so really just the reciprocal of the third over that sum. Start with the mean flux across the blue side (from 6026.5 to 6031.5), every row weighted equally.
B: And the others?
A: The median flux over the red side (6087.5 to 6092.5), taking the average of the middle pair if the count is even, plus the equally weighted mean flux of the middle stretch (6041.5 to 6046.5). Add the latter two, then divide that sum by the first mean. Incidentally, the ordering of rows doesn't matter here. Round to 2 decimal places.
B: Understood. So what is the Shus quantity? 1.99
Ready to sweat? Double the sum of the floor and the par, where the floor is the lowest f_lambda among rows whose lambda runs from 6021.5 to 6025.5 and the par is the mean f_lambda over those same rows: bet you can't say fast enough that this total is 6.0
